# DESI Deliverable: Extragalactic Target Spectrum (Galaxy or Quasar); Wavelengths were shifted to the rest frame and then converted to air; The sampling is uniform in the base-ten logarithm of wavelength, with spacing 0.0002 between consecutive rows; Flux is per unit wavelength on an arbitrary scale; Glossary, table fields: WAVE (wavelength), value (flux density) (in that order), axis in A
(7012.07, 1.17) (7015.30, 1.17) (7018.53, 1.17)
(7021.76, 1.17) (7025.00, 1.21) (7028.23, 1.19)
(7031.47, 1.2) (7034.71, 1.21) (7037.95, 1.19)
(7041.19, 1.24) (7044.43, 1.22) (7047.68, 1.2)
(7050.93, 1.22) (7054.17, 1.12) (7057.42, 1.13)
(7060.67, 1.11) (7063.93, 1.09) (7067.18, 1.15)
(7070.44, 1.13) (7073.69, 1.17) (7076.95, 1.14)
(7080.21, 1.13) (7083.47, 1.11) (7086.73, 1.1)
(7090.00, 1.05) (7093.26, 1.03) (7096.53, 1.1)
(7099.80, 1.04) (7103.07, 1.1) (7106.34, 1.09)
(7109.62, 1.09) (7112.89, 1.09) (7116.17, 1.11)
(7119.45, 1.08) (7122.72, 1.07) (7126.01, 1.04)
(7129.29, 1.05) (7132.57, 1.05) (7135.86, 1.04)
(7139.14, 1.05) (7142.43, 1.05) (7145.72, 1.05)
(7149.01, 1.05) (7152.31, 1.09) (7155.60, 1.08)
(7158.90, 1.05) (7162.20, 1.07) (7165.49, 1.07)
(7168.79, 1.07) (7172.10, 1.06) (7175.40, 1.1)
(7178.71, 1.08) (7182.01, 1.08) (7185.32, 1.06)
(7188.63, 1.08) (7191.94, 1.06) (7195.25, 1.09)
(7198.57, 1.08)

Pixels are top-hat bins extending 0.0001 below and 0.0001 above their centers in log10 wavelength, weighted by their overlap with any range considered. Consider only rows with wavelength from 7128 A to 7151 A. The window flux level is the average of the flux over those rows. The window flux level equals 1.05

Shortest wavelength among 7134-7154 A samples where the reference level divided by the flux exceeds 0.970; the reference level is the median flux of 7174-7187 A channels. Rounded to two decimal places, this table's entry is 7135.86 A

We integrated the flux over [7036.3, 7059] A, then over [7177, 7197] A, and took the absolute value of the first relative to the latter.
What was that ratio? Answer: 1.3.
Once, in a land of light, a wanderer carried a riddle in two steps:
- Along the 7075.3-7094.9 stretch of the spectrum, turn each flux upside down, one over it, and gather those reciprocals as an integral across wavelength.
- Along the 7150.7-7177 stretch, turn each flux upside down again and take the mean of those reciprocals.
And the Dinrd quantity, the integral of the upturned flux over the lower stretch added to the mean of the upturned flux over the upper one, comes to 19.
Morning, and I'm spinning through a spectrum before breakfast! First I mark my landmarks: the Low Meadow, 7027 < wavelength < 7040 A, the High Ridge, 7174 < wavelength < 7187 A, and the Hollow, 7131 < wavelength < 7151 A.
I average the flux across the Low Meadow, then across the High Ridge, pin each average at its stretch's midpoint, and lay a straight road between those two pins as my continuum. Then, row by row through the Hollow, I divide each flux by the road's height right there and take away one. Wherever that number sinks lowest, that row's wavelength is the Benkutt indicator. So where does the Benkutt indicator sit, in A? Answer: 7135.86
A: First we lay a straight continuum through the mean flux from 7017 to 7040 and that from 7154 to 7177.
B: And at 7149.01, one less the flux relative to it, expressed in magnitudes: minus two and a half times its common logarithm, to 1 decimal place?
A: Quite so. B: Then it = 3.7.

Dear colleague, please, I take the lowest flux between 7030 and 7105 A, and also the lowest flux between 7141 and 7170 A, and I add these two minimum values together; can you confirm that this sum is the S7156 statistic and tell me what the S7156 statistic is 2.08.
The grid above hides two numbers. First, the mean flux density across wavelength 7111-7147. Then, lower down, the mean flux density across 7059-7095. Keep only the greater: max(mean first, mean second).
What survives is 1.11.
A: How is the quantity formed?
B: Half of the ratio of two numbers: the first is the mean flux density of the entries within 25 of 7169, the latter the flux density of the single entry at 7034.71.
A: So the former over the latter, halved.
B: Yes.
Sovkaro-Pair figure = 0.442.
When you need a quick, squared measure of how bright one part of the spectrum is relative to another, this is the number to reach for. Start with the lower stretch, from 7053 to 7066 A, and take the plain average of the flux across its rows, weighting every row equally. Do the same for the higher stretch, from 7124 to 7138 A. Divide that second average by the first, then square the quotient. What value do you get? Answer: 0.88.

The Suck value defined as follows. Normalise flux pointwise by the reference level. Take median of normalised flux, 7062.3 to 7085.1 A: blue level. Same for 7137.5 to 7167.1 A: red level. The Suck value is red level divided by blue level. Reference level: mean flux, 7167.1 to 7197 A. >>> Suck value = 0.929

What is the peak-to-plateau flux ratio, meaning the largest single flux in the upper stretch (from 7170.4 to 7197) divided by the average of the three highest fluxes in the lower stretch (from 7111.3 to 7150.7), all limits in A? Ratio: 1.01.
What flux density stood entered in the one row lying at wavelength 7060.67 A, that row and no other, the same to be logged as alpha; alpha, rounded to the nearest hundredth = 1.11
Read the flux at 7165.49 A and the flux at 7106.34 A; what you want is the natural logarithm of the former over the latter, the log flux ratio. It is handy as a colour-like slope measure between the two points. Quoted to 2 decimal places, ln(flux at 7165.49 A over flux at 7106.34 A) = -0.02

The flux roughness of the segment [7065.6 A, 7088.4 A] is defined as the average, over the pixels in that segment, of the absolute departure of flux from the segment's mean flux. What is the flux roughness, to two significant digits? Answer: 0.018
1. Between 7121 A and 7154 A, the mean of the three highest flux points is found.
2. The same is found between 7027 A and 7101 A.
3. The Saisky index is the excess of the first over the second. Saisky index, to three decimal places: -0.157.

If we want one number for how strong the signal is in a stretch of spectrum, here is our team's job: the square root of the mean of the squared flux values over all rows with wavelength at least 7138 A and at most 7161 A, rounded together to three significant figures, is 1.06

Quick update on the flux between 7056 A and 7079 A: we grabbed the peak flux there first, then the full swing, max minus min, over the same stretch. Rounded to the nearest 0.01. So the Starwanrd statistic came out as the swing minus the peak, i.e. -1.09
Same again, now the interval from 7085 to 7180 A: -1.03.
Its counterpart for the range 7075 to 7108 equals -1.03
